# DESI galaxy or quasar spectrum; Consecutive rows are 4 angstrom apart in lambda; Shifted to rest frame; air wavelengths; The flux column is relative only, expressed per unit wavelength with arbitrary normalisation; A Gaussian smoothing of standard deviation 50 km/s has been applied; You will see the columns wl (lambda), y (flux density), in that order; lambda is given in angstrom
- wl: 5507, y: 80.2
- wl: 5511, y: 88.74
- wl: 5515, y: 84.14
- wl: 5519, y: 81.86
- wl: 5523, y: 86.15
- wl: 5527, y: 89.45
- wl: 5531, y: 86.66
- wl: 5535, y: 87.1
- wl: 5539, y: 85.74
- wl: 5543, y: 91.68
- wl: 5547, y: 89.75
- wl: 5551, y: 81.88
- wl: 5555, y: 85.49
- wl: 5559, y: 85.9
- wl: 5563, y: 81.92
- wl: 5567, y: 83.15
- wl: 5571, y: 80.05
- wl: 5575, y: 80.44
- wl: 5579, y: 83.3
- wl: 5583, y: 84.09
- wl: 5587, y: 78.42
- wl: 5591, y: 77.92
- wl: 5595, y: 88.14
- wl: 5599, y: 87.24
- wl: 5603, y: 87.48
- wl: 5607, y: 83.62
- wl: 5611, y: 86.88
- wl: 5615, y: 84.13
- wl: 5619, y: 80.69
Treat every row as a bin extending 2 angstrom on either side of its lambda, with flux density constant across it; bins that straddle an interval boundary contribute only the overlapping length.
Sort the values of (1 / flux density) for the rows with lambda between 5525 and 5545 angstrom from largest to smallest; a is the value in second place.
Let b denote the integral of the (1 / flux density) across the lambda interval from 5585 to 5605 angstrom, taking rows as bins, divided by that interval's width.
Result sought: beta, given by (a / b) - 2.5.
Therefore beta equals -1.54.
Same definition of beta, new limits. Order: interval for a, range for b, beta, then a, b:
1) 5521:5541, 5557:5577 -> -1.55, 0.0116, 0.0122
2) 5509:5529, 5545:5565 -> -1.49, 0.0119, 0.0118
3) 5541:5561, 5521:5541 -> -1.48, 0.0117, 0.0115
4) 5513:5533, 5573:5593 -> -1.54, 0.0119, 0.0124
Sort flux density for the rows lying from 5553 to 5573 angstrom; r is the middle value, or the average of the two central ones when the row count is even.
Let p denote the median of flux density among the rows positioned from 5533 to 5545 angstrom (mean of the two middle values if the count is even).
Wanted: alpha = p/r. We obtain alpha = 1.05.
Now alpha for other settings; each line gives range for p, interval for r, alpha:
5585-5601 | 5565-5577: 1.03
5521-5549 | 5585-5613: 1.00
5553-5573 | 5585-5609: 0.97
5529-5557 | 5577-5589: 1.04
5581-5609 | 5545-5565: 0.98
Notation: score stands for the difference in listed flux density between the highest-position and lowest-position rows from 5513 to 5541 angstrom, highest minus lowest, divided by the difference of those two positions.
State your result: 0.07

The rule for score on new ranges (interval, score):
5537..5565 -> -0.16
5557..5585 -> -0.08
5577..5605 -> 0.17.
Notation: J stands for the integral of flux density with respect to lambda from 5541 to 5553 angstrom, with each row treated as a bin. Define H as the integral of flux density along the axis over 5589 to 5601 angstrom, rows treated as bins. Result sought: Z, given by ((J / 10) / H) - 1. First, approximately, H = 1013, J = 1053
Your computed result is -0.896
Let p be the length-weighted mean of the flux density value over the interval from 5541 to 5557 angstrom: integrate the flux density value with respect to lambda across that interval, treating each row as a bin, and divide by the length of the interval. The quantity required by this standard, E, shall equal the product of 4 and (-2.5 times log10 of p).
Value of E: -19.4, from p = 87.2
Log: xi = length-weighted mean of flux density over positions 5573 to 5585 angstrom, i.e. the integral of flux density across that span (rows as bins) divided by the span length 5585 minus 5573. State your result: 82.6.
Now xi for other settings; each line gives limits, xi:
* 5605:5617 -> 84.9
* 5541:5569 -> 85.7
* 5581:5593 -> 80.1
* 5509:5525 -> 85.2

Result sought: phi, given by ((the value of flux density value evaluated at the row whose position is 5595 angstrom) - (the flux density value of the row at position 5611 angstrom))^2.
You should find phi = 2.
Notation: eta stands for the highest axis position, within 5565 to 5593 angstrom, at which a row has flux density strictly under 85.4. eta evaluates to 5591 angstrom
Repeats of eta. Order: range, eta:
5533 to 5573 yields 5571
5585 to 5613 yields 5607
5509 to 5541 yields 5519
